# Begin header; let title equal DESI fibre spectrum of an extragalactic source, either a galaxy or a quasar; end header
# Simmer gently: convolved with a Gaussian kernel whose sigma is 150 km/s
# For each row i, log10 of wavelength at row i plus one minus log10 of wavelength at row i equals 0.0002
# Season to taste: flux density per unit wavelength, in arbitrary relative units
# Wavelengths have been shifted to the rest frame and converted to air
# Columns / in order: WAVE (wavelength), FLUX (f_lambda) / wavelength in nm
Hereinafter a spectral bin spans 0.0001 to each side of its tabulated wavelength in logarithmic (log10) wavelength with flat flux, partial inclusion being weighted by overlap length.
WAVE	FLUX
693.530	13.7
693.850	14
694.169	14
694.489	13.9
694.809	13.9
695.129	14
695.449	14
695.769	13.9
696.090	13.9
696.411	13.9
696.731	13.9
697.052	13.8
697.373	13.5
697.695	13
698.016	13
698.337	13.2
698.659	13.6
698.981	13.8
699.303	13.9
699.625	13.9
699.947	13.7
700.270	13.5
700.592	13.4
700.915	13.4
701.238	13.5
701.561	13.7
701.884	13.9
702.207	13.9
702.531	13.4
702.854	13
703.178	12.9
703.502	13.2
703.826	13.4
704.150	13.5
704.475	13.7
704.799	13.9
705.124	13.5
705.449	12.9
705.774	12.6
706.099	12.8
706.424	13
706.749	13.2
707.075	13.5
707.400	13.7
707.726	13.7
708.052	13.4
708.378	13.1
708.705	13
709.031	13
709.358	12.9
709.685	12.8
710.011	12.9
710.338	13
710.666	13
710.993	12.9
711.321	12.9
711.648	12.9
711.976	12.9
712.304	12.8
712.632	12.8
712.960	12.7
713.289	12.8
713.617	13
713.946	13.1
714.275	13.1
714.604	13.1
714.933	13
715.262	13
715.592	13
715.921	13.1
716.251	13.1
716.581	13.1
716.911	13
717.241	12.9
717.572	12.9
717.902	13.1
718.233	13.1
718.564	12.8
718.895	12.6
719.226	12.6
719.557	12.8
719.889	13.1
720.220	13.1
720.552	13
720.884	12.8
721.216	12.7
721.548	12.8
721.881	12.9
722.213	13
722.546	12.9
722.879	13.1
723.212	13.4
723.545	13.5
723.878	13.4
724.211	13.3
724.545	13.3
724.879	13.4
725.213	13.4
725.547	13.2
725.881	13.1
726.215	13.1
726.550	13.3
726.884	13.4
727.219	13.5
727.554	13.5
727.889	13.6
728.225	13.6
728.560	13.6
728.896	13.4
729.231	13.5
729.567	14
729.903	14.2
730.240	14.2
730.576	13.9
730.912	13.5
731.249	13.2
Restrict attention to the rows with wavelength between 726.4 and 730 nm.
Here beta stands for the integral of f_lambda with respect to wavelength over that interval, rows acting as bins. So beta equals 49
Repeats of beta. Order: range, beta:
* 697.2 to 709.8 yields 168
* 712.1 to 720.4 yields 107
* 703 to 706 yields 40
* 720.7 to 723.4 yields 35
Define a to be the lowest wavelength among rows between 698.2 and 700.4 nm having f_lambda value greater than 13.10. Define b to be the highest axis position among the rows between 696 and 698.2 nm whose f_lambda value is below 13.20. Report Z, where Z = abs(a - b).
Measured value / 0.32 nm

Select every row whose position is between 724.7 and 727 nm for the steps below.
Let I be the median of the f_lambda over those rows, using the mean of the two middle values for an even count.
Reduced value 13.3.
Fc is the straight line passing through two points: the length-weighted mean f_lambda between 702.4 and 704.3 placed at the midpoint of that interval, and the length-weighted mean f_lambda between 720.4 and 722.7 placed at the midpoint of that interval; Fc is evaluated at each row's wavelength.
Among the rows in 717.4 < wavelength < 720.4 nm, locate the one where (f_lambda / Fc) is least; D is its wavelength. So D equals 718.895 nm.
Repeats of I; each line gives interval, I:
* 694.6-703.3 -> 13.7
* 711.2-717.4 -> 13.0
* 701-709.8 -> 13.4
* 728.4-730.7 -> 13.9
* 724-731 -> 13.5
